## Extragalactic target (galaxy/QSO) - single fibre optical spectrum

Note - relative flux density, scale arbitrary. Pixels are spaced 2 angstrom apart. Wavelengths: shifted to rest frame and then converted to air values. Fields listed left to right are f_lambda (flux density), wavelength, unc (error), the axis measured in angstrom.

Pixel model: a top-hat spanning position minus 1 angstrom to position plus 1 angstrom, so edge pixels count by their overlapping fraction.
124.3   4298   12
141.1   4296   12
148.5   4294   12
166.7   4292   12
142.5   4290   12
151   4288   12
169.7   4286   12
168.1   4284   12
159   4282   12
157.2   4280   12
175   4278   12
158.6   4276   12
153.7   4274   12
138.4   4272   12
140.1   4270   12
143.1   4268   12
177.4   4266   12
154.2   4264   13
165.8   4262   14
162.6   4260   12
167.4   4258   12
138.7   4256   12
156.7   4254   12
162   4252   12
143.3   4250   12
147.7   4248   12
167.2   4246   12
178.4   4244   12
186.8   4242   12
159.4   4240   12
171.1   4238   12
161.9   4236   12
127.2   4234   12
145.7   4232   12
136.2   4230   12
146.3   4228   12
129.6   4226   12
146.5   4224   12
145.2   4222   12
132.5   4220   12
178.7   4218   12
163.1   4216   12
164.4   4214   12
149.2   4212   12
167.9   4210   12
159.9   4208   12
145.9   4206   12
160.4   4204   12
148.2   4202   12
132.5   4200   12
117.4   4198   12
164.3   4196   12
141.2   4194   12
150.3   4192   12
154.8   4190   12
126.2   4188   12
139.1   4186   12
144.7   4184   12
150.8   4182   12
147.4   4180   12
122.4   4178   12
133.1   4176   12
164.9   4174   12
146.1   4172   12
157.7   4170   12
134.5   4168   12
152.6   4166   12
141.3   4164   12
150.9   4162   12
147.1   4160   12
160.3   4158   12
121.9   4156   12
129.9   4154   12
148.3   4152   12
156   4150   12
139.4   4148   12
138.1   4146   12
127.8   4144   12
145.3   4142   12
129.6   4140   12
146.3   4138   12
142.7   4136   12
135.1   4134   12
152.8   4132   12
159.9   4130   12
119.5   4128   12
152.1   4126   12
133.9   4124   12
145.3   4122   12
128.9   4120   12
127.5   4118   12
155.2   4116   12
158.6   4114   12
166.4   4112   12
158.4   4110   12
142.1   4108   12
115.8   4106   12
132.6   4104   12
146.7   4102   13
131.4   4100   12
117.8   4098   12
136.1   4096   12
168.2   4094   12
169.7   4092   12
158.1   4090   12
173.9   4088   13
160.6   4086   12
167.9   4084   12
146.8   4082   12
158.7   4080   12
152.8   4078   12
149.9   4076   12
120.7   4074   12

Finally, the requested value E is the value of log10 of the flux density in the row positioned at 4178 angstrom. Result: 2.09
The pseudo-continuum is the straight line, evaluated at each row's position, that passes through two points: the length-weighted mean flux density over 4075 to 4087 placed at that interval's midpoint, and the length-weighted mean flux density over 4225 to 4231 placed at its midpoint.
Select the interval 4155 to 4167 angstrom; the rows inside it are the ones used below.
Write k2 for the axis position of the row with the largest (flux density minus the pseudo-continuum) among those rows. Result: 4158 angstrom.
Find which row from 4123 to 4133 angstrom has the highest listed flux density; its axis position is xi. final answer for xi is 4130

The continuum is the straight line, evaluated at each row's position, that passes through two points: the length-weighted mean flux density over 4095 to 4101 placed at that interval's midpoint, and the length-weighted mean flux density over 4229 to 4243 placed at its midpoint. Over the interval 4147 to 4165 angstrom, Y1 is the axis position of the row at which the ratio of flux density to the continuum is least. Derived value 4156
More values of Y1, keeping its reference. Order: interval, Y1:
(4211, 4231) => 4226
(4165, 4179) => 4178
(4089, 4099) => 4098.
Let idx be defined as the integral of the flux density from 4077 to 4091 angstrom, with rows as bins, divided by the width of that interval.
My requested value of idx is 160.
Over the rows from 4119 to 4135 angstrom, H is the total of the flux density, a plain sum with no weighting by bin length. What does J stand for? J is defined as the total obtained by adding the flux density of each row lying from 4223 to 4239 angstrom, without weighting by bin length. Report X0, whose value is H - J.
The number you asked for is -37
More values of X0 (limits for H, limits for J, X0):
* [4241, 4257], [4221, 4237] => 142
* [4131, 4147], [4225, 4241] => -60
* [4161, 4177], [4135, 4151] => 56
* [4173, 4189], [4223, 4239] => -36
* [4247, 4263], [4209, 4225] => -3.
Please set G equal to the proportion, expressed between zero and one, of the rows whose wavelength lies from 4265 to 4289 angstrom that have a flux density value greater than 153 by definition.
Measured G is 0.67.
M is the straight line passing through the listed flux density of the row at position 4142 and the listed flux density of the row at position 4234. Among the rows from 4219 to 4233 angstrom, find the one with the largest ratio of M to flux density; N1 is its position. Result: 4226 angstrom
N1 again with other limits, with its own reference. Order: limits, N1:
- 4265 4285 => 4272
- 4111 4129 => 4128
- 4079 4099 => 4098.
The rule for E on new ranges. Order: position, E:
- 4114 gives 2.20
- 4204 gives 2.21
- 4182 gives 2.18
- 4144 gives 2.11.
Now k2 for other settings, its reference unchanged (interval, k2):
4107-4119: 4112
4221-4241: 4238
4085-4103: 4088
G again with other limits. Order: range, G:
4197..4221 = 0.50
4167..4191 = 0.25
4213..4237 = 0.33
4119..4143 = 0.08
